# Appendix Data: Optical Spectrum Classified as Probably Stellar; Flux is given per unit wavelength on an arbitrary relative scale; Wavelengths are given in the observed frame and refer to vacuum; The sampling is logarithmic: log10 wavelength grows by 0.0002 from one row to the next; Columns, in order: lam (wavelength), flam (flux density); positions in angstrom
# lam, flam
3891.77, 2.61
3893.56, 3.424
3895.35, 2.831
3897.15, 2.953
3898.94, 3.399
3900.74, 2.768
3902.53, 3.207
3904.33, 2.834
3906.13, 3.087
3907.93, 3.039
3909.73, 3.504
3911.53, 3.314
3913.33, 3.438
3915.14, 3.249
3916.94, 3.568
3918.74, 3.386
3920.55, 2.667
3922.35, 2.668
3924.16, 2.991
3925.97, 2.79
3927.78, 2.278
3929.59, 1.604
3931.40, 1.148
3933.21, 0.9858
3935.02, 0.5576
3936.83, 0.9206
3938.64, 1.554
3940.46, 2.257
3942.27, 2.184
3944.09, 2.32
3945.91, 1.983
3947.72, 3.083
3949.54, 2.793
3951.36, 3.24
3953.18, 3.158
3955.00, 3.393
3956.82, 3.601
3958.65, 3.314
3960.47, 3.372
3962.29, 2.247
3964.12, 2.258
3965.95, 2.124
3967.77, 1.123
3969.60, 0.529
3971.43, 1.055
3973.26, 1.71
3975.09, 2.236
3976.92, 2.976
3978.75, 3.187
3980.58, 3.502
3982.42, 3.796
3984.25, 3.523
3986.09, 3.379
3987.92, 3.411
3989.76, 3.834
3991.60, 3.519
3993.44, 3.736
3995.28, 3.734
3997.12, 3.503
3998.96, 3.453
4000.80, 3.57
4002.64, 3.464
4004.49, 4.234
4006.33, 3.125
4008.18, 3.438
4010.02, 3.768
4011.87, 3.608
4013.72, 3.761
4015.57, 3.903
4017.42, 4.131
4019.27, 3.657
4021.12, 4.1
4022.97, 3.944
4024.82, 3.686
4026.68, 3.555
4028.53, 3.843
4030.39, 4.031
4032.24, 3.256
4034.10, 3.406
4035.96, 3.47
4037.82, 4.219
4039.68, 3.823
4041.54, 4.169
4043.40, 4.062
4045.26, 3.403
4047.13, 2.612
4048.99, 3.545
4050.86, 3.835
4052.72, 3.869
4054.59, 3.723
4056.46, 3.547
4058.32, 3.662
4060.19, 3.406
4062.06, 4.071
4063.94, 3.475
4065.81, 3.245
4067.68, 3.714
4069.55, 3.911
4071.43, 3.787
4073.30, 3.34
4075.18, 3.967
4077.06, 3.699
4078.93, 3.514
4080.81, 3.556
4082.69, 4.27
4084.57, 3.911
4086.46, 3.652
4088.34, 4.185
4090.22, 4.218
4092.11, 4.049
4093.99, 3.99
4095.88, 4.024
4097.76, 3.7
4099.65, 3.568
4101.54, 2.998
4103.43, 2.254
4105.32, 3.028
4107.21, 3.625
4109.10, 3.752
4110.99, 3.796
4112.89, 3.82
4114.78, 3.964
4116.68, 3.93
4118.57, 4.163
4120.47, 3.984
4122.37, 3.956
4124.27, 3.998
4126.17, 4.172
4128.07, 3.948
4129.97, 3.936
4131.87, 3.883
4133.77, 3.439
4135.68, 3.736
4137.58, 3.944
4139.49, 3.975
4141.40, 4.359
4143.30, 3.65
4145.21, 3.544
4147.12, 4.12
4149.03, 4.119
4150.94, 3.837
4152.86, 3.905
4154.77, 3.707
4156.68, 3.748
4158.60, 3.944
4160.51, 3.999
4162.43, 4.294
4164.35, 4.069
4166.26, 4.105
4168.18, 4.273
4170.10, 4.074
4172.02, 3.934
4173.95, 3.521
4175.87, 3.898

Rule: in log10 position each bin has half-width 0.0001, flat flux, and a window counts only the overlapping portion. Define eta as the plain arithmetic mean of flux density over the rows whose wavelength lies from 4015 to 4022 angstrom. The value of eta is 3.9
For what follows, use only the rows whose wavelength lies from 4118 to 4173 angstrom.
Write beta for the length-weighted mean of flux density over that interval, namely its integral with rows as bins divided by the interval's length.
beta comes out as 3.96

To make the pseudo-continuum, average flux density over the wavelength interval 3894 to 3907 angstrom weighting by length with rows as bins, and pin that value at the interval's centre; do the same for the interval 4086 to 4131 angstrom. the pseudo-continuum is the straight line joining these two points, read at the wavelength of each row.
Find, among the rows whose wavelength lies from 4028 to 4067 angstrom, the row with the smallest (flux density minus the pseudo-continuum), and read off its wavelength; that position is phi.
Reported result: 4047.13 angstrom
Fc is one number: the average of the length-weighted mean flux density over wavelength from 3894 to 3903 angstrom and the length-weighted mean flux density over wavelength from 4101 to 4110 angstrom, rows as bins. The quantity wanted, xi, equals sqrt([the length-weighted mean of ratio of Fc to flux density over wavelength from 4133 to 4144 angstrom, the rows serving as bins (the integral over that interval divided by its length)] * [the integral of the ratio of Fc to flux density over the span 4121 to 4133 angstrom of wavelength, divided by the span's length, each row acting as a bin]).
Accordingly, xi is 0.79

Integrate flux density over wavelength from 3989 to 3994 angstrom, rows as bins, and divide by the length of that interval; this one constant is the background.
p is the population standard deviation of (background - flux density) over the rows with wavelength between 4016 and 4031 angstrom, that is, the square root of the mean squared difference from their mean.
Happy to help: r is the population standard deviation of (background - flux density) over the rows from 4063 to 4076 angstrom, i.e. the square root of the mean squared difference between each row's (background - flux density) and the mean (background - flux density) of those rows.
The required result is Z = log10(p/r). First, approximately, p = 0.20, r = 0.26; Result -0.11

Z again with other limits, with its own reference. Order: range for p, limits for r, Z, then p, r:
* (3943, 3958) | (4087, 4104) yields -0.08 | 0.51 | 0.62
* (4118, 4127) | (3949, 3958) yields -0.46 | 0.09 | 0.27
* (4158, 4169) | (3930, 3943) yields -0.67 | 0.13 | 0.60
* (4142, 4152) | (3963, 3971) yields -0.48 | 0.24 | 0.72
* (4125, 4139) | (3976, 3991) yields -0.10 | 0.21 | 0.27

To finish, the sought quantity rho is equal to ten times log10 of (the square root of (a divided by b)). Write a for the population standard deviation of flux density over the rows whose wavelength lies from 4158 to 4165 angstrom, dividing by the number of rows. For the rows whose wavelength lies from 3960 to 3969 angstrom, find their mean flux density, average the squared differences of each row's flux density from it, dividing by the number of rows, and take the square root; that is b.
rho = -4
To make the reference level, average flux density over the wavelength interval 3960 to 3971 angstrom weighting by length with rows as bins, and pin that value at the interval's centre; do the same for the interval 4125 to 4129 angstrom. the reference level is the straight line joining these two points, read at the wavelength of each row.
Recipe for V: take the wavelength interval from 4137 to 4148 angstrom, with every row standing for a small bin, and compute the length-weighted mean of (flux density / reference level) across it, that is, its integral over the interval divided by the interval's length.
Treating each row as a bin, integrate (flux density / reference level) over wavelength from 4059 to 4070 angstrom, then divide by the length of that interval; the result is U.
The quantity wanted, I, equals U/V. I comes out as 1.23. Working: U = 1.1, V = 0.92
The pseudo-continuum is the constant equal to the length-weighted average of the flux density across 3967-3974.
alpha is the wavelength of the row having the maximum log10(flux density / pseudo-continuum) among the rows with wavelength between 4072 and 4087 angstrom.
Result 4082.69 angstrom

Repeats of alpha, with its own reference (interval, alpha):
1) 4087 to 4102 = 4090.22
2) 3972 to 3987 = 3982.42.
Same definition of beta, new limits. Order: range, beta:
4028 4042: 3.76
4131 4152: 3.87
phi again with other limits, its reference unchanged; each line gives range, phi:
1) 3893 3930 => 3929.59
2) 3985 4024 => 4006.33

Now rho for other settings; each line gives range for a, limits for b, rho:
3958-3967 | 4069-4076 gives 2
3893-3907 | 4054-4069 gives 0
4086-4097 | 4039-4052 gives -2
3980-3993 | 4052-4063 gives -1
